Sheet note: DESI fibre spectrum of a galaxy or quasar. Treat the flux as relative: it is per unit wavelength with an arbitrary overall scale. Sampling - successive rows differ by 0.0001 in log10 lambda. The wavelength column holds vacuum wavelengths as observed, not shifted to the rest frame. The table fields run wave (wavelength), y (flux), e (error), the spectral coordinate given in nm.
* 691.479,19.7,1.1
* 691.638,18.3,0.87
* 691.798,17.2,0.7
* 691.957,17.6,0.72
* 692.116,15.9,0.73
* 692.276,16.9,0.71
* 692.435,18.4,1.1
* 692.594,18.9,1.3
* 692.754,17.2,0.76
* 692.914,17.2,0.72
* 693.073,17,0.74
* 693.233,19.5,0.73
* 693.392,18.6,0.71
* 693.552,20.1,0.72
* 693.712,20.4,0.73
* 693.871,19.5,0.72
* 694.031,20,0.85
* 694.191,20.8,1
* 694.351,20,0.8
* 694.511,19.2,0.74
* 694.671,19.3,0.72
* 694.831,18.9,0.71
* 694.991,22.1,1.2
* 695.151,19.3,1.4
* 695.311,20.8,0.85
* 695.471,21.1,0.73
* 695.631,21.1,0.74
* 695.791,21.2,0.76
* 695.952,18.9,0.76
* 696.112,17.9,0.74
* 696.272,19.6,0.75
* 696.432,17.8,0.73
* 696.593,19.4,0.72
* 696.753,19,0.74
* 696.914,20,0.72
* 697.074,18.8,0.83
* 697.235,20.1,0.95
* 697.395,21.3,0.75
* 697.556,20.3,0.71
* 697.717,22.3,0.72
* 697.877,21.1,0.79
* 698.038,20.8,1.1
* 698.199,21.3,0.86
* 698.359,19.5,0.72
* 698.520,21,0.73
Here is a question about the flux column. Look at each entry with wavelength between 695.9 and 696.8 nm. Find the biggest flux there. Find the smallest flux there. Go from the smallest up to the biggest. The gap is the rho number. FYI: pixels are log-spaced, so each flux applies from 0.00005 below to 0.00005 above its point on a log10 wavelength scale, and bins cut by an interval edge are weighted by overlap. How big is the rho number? 1.8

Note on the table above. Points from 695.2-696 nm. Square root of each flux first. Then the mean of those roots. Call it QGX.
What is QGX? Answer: 4.54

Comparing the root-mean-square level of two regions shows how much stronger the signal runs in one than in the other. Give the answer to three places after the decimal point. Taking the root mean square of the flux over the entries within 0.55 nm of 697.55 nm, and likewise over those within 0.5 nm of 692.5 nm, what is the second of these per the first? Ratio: 0.843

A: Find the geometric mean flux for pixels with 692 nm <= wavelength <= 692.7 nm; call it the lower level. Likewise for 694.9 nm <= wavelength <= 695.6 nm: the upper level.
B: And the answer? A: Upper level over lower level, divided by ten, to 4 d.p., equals 0.1190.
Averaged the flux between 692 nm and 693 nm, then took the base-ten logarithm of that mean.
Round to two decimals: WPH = 1.24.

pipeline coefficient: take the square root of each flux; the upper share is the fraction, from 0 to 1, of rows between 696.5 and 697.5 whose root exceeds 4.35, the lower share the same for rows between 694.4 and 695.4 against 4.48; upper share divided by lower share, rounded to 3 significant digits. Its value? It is 2.50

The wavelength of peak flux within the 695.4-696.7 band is 695.791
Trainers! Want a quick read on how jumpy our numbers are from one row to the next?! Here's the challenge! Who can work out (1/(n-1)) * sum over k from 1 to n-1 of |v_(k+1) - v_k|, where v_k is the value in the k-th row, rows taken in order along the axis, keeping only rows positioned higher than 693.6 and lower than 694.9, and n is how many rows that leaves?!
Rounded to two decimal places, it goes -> 0.61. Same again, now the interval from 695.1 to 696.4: 0.99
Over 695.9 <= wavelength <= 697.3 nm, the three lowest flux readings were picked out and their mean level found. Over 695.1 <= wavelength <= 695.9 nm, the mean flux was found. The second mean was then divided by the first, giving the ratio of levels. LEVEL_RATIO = 1.14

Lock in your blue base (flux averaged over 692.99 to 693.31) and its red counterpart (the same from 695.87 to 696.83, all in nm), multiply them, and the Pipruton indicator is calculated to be 342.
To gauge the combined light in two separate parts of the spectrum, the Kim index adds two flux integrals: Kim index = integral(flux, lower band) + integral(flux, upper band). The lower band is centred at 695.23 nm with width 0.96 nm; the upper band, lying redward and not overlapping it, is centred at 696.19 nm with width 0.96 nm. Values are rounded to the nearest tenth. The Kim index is 38.1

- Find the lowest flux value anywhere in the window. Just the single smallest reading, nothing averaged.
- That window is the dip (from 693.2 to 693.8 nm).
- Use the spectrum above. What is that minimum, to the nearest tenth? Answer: 18.6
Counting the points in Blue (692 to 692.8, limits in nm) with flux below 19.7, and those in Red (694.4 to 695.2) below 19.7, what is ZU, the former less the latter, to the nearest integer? 1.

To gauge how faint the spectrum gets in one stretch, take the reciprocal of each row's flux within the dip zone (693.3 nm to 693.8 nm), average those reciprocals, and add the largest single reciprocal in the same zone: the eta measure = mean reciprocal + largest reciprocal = 0.105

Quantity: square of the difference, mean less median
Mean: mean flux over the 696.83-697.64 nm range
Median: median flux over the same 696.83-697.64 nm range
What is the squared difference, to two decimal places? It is 0.00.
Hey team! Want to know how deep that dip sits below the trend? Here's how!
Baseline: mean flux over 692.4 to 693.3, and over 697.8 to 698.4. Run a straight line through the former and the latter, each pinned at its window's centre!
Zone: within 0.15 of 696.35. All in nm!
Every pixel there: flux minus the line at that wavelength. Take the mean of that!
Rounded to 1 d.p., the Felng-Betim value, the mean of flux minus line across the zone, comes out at -1.1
